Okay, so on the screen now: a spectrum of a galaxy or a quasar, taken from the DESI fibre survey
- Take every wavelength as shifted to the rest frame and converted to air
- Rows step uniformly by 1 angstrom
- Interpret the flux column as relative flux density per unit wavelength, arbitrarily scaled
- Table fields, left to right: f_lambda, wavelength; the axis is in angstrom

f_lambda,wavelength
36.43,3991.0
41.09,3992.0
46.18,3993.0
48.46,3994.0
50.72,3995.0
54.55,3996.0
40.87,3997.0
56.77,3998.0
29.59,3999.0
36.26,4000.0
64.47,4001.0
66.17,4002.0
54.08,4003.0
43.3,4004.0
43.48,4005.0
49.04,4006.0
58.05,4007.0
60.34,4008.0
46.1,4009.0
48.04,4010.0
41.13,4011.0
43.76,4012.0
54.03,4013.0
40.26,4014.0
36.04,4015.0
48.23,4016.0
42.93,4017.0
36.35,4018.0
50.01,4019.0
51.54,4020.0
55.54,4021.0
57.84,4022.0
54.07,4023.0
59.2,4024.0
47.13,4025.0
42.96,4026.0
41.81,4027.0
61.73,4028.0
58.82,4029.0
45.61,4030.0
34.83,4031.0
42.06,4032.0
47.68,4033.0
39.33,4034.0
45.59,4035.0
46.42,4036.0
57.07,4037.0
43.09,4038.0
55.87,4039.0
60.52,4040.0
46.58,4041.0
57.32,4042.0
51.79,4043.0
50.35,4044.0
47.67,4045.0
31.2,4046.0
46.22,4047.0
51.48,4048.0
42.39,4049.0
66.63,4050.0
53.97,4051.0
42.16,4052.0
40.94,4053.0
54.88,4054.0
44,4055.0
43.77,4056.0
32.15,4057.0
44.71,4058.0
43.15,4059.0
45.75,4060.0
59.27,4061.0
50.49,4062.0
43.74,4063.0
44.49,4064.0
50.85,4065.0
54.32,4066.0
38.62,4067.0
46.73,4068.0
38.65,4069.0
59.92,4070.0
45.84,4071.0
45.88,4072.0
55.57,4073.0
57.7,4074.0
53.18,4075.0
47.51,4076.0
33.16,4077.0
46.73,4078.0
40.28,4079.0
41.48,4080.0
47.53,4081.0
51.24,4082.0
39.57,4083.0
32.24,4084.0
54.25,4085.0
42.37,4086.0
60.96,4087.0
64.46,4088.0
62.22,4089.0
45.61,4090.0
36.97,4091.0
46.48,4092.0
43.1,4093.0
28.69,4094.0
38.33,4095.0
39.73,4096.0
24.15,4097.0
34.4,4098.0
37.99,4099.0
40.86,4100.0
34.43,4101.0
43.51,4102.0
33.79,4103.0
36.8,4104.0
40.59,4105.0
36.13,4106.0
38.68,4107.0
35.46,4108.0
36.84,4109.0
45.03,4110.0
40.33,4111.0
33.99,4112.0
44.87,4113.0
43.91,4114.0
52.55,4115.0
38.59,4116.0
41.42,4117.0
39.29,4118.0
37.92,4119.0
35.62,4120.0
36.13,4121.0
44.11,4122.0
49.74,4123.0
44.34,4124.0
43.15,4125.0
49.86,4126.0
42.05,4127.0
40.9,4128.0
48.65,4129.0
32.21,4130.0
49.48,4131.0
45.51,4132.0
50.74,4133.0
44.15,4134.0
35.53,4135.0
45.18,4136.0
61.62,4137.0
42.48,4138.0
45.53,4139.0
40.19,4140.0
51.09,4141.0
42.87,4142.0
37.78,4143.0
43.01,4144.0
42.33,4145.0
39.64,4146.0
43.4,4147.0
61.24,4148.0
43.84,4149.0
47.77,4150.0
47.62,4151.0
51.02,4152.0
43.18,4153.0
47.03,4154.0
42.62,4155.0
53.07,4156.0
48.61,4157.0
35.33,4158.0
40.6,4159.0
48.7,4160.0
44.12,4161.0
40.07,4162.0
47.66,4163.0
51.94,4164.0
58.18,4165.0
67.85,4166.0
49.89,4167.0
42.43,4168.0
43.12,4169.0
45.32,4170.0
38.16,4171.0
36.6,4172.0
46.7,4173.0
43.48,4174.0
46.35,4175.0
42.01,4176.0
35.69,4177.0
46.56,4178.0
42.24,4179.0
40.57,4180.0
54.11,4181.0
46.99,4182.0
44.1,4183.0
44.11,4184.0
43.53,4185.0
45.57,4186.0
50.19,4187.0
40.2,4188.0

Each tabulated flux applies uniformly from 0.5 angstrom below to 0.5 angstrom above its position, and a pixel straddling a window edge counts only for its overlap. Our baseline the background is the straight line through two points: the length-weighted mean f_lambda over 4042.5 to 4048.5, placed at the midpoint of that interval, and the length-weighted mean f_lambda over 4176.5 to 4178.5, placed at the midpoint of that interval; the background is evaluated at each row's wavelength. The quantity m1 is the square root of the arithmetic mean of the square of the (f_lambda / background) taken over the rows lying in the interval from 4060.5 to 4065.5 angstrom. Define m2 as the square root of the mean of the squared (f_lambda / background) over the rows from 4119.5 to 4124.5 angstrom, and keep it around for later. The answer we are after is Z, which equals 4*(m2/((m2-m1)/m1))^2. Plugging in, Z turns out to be 327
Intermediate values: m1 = 1.09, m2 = 0.98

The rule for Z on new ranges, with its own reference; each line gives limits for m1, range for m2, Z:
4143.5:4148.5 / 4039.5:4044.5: 2541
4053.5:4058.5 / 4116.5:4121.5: 359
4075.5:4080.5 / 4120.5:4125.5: 626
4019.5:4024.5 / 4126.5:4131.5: 182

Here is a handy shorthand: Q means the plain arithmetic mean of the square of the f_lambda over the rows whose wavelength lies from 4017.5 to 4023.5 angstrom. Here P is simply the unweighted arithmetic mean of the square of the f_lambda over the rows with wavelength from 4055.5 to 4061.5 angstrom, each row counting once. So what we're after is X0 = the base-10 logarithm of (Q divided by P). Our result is 0.11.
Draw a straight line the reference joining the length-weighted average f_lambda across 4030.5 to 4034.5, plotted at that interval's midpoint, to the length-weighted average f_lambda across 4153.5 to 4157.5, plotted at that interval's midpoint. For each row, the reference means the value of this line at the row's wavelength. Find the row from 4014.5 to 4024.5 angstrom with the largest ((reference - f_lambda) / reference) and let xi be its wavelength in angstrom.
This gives 4015.0 angstrom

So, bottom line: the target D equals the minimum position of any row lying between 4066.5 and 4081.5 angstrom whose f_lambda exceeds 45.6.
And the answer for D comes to 4068.0 angstrom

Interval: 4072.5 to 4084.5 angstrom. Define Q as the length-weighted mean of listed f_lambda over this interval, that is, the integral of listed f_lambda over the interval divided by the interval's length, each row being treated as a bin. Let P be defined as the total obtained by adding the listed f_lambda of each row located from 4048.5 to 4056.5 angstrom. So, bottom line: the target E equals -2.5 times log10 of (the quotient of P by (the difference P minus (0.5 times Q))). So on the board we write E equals -0.07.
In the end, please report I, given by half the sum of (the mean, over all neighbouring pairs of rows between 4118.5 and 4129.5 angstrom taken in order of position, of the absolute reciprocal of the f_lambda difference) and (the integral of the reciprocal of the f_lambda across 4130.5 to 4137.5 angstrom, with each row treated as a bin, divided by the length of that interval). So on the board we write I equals 0.0120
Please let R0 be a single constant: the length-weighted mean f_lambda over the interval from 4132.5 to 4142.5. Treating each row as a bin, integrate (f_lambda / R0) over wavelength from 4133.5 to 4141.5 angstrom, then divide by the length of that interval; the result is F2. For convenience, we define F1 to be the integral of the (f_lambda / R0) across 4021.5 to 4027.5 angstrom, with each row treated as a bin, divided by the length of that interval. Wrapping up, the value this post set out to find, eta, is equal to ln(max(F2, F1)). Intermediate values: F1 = 1.10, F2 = 1.00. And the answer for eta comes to 0.09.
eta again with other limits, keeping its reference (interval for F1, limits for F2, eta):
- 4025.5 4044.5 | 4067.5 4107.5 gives 0.06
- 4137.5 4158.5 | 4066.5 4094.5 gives 0.02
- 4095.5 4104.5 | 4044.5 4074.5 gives 0.03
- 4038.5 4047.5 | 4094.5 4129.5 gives 0.08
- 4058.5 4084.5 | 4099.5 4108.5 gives 0.02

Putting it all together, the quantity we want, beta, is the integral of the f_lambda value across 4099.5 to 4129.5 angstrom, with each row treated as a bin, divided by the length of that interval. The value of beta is 41.0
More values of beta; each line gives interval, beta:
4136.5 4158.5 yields 46.0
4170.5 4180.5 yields 41.8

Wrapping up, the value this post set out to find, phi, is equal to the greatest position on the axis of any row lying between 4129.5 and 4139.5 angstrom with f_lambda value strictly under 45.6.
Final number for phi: 4139.0 angstrom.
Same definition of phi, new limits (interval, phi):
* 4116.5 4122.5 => 4122.0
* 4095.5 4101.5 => 4101.0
